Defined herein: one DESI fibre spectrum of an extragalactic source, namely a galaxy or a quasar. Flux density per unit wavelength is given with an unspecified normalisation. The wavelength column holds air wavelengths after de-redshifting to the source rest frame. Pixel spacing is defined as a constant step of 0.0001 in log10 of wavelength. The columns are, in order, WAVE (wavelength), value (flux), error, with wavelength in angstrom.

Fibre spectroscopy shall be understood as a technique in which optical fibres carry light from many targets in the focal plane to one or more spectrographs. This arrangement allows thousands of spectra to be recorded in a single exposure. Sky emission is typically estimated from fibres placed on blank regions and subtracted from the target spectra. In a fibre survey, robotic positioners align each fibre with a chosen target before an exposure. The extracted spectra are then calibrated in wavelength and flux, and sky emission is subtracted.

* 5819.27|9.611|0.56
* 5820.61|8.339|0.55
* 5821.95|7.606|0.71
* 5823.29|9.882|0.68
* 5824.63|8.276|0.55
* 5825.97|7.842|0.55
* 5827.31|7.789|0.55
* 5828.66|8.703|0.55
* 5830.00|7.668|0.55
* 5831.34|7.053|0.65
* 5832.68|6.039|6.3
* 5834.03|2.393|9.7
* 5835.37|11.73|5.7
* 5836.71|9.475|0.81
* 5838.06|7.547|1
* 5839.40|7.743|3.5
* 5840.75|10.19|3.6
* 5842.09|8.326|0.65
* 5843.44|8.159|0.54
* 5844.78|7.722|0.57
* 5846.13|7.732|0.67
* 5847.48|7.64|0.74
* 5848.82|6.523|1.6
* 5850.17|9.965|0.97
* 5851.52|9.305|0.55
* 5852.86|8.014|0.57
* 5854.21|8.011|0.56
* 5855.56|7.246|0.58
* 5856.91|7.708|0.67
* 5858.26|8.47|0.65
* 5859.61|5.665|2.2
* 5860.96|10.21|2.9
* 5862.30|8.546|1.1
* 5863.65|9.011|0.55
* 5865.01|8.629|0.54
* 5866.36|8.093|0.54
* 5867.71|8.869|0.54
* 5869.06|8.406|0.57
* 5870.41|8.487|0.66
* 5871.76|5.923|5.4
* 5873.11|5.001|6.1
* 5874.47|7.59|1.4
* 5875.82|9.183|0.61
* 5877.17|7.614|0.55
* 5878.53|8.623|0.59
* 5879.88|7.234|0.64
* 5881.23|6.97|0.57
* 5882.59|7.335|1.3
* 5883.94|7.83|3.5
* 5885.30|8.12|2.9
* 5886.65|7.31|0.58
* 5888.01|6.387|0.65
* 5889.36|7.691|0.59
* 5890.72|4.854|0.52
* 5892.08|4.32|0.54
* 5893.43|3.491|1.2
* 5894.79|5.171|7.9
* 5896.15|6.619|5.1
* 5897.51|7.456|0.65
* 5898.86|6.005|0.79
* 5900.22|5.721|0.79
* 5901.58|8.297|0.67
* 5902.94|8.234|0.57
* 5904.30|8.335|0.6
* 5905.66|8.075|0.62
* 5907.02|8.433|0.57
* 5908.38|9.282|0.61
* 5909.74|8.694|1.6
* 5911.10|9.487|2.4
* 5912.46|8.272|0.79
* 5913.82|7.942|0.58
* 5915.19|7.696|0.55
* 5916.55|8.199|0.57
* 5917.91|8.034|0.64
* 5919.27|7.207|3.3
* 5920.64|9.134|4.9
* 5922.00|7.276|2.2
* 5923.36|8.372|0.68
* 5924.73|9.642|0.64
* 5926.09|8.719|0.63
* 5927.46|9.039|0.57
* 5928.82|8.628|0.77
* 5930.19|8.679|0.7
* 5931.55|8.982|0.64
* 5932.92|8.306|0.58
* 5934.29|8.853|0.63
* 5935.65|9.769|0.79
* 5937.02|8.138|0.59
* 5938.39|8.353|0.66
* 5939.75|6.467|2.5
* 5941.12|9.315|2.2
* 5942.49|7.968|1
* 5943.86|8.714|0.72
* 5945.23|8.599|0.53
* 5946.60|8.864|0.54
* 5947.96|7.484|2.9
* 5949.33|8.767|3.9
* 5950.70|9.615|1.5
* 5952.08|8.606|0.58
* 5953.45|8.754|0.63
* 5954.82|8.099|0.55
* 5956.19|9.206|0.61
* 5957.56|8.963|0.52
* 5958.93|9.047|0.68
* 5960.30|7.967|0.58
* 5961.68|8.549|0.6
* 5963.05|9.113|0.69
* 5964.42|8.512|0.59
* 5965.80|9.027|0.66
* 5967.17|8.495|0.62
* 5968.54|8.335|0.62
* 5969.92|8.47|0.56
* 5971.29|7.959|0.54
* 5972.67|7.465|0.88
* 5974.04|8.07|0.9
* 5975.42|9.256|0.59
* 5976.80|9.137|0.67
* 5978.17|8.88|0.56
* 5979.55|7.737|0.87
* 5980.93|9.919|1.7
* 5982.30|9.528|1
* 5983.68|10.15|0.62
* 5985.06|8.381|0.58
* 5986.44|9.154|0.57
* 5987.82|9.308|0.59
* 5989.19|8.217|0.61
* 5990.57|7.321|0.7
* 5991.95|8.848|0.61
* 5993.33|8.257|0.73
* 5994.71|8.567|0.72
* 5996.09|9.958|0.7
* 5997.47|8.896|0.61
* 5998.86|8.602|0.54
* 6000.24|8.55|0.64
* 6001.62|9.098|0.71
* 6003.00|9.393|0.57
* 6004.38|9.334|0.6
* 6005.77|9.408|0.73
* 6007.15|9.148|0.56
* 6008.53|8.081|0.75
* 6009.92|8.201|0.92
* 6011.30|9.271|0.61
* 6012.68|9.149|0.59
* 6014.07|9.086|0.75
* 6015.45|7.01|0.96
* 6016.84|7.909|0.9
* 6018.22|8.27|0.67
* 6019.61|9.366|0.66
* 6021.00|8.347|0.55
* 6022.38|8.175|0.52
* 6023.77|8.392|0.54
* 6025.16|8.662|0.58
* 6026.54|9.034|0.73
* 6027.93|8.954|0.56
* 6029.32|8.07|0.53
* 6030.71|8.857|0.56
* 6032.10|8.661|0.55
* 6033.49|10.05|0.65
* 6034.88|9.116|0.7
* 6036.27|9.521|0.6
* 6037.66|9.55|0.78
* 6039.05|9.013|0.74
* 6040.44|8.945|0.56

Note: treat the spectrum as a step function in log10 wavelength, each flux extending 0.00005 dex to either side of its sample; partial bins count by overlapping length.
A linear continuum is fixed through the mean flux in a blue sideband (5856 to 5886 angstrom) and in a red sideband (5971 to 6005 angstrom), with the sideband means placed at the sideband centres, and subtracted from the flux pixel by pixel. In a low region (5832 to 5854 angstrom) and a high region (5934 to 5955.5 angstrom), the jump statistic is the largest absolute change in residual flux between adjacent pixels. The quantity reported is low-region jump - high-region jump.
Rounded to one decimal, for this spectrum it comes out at 6.5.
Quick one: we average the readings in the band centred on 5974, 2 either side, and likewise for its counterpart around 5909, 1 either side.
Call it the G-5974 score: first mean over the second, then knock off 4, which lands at -3.08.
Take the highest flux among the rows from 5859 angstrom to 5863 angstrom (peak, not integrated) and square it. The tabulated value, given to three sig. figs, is 104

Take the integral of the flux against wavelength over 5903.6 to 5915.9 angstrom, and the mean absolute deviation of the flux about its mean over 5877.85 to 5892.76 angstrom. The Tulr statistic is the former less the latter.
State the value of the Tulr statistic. 103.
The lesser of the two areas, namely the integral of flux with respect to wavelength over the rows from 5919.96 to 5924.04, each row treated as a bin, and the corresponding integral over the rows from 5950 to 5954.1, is 33.8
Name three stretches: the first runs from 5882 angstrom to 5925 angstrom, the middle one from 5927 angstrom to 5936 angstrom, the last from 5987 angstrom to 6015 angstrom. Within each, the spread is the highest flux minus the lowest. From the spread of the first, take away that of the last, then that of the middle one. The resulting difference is 2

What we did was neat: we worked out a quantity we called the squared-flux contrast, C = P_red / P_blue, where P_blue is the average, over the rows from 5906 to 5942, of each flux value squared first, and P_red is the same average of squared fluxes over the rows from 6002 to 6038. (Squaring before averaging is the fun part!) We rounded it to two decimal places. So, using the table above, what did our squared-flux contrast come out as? 1.07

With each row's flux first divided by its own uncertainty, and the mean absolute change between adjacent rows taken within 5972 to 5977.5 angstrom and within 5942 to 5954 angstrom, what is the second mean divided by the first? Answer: 1.5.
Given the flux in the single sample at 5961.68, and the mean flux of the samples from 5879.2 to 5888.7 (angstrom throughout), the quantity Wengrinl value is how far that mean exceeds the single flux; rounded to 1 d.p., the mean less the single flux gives -1.2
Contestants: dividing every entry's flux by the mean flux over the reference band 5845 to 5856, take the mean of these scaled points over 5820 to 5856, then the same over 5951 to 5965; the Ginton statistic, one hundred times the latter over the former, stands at 108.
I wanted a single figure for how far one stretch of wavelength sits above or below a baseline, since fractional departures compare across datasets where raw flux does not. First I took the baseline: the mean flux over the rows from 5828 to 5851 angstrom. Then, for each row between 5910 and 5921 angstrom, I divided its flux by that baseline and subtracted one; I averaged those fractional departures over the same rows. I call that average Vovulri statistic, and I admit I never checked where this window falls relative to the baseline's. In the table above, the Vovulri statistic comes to 0.04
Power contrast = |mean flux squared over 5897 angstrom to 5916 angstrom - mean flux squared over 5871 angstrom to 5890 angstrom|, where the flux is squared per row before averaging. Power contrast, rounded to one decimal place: 10.0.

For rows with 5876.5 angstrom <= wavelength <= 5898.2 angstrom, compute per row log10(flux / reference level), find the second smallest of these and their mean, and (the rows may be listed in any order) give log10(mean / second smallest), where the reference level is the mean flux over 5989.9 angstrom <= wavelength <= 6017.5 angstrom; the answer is -0.38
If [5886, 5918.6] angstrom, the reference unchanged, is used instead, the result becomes -0.52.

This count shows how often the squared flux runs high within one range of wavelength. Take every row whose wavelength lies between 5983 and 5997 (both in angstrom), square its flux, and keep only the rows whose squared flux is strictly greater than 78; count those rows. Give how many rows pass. 5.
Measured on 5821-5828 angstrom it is 1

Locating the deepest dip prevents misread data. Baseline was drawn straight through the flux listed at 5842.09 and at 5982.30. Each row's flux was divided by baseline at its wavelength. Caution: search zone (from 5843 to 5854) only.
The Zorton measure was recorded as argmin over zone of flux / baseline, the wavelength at 5848.82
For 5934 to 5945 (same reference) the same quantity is 5939.75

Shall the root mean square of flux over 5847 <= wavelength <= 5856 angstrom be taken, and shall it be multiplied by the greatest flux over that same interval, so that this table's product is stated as 81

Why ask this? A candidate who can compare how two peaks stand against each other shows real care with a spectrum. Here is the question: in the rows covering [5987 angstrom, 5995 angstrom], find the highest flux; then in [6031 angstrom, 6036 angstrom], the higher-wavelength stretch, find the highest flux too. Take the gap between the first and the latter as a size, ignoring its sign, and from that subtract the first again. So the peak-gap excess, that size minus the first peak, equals -8.6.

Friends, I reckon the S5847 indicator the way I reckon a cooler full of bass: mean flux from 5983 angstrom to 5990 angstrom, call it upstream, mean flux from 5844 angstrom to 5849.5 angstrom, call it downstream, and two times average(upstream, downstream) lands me 16.4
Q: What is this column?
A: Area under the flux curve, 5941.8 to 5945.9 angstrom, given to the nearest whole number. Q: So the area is 35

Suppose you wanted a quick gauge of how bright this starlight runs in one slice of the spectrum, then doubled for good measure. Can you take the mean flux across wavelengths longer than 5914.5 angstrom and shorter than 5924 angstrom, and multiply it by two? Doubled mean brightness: 16.0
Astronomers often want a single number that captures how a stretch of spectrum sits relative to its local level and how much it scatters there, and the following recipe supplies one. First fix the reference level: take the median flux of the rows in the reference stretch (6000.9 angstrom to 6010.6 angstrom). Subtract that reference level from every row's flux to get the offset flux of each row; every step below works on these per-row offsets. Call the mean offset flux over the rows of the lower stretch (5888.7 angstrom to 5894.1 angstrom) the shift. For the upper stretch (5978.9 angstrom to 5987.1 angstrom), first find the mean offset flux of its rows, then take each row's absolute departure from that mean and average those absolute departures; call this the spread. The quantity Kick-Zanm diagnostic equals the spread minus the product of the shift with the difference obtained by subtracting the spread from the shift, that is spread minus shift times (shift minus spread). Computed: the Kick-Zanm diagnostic -19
